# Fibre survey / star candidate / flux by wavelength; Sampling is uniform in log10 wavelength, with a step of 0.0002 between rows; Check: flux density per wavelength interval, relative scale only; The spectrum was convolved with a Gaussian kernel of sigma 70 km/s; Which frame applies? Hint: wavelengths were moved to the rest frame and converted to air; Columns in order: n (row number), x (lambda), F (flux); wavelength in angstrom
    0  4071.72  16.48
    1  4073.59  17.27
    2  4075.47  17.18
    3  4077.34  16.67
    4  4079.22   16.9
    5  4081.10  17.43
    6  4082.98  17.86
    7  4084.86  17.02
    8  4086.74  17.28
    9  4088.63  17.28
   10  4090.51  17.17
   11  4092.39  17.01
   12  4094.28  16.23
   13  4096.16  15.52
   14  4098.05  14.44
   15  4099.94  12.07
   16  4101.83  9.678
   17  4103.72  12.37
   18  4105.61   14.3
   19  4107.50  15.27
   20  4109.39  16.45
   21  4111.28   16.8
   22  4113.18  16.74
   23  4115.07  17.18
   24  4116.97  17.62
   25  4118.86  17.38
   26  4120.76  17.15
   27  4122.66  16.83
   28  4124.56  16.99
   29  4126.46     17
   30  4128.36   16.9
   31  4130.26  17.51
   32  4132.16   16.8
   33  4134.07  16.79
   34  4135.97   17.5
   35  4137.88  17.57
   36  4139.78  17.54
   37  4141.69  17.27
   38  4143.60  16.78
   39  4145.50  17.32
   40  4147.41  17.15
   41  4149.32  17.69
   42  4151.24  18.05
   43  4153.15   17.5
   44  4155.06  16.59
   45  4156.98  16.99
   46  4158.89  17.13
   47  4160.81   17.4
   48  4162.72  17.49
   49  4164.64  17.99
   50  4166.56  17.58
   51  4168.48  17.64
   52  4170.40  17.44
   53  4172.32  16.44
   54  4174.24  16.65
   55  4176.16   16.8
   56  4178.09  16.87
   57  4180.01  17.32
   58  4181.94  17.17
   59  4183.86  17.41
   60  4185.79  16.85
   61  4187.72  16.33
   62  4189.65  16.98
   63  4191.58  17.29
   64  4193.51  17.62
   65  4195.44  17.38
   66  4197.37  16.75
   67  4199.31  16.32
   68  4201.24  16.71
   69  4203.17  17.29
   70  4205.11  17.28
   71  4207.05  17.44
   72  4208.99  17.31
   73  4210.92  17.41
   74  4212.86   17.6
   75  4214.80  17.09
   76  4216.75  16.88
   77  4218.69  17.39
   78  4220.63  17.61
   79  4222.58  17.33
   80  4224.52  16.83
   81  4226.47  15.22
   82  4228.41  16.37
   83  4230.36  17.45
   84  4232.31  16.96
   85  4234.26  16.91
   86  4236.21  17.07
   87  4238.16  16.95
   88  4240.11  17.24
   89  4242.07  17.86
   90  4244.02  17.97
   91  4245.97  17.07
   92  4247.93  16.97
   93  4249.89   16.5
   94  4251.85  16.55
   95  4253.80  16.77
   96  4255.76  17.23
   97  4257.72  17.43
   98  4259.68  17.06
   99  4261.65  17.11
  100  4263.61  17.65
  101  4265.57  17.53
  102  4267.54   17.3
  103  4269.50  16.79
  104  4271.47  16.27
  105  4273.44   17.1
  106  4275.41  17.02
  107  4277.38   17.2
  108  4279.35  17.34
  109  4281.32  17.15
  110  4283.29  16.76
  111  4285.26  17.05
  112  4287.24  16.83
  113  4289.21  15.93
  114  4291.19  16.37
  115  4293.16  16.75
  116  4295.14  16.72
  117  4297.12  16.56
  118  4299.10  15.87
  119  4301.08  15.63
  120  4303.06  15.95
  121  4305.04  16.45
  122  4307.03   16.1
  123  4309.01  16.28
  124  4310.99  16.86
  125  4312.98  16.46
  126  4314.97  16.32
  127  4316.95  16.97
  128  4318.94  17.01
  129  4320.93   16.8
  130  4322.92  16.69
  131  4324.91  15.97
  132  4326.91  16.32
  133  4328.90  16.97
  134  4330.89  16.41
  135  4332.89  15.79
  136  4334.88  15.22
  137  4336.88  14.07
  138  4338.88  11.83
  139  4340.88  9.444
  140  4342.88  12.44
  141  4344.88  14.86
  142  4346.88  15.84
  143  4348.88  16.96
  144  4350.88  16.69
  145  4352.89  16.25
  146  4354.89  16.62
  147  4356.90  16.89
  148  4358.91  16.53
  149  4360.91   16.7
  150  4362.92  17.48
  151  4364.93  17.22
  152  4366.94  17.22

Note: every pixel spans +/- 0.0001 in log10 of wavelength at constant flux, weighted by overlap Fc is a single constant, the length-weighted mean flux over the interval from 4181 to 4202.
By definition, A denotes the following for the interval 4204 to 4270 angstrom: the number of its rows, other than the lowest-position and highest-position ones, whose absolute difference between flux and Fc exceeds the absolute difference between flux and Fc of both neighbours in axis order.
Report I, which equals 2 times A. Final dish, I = 18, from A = 9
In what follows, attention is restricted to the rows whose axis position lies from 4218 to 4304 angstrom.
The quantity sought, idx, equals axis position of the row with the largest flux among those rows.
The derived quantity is 4244.02 angstrom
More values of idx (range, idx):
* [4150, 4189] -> 4151.24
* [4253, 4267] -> 4263.61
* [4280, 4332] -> 4281.32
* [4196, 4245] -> 4244.02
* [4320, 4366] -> 4362.92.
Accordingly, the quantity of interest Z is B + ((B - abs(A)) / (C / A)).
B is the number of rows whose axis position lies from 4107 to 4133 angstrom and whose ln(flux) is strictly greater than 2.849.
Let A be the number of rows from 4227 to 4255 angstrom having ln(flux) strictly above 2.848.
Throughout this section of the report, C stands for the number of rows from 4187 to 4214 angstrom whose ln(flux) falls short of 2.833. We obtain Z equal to 3.0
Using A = 3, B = 3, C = 5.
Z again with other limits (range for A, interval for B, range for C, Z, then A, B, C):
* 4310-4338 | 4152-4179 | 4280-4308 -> 7.0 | 0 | 7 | 12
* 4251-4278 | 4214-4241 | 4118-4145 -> 4.0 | 4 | 4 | 6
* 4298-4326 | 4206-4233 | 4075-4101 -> 8.0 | 0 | 8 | 6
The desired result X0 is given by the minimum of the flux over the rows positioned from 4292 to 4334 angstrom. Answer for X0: 15.63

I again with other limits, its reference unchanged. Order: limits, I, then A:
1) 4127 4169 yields 10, 5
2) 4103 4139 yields 6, 3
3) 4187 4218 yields 10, 5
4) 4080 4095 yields 2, 1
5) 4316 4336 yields 2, 1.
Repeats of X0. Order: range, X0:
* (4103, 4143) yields 12.37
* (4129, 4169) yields 16.59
